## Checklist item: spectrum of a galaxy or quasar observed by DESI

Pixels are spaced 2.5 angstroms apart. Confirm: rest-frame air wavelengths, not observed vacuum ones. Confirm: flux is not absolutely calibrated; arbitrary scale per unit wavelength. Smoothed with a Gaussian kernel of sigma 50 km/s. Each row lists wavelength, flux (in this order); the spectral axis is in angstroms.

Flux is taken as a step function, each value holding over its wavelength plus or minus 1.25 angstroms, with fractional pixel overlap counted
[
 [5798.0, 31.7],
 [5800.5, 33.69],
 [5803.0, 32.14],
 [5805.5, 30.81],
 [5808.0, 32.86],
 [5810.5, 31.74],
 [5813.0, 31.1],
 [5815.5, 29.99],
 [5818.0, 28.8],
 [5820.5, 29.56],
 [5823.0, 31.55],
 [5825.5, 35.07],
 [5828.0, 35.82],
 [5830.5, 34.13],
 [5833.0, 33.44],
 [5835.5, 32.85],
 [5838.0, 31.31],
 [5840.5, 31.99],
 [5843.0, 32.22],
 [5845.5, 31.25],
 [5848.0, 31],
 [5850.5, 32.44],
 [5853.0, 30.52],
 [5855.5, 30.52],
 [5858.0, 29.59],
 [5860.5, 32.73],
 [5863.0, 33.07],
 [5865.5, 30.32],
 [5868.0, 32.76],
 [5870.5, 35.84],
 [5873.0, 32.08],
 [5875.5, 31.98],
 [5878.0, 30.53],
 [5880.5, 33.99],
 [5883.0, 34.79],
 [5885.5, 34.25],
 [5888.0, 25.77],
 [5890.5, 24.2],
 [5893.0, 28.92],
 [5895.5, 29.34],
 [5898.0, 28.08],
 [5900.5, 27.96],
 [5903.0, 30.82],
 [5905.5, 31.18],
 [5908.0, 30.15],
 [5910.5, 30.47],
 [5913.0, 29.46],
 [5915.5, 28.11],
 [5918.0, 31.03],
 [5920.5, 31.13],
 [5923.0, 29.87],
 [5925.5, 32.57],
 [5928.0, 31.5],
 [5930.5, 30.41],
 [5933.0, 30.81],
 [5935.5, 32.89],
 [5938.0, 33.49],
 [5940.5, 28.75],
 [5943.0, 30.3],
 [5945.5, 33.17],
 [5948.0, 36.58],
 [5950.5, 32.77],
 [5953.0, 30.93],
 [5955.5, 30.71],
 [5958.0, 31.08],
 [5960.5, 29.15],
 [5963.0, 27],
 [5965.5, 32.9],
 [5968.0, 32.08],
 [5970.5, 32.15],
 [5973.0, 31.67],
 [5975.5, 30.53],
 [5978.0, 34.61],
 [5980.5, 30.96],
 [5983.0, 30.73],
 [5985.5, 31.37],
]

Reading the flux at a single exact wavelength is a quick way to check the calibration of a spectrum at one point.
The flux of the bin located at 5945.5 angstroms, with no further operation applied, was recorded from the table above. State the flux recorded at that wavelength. 33.17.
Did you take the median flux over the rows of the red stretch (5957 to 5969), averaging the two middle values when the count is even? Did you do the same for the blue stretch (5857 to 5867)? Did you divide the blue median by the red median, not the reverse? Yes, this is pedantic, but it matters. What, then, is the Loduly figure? 1.01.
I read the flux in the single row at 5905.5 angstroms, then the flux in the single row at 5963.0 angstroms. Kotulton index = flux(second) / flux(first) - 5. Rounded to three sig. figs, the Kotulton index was -4.13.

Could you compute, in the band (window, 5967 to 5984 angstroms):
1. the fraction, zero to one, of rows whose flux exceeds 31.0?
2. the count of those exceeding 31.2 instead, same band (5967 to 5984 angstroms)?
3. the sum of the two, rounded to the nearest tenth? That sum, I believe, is 4.6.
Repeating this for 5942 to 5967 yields 4.5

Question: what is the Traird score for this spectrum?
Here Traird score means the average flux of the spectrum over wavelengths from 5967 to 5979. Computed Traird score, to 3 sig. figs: 32.2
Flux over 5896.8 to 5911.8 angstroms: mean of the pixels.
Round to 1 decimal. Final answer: 29.8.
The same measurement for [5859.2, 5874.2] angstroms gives 32.8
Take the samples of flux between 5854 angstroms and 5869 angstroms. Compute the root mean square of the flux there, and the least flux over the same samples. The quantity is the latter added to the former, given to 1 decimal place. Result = 61.1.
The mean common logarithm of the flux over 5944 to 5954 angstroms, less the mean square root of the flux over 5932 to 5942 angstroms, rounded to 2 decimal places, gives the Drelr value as -4.09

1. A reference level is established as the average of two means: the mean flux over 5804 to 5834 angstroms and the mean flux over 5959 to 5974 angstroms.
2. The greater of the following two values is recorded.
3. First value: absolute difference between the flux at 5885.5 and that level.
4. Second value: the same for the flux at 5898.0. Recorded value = 3.4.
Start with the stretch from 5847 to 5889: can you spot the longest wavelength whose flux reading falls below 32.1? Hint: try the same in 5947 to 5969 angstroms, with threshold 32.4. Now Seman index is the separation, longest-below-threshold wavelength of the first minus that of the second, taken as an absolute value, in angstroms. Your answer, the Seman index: 80.0 angstroms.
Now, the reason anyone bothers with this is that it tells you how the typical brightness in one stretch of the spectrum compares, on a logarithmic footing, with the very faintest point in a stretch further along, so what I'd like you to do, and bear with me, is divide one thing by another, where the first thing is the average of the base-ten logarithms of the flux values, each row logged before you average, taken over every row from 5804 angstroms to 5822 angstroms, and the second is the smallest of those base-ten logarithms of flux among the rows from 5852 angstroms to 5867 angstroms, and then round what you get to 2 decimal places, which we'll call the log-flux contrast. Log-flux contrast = 1.01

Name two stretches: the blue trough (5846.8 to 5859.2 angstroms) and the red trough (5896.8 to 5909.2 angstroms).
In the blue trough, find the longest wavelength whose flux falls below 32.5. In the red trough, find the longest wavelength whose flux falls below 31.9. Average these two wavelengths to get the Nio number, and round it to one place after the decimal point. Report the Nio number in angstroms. 5883.0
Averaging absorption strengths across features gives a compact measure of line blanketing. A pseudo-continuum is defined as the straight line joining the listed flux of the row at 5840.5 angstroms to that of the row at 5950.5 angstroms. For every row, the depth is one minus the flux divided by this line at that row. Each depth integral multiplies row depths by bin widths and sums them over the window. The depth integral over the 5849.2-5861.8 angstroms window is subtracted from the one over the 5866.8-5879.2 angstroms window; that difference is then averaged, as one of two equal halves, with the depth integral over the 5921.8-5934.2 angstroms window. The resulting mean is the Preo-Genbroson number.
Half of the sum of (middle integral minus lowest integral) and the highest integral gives 0.0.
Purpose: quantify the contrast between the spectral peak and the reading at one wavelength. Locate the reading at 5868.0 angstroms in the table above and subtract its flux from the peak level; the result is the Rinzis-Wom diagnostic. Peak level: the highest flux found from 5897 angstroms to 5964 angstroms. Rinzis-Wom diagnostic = 3.8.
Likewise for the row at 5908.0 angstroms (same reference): 6.4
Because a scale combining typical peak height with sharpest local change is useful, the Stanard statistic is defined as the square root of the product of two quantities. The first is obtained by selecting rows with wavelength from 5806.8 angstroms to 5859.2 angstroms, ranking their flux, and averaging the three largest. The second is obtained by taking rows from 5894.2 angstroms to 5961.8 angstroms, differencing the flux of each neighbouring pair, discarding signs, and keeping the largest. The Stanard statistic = 12.9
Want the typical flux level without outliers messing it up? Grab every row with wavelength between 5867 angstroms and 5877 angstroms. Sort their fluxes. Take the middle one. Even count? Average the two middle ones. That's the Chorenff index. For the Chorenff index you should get 32.4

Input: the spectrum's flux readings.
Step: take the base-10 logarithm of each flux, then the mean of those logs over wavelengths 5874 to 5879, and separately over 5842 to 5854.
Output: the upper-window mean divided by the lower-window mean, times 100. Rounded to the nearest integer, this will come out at 100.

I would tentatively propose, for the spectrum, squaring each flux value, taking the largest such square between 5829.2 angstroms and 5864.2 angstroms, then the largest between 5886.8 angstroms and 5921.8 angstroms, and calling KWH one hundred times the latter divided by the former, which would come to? 83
